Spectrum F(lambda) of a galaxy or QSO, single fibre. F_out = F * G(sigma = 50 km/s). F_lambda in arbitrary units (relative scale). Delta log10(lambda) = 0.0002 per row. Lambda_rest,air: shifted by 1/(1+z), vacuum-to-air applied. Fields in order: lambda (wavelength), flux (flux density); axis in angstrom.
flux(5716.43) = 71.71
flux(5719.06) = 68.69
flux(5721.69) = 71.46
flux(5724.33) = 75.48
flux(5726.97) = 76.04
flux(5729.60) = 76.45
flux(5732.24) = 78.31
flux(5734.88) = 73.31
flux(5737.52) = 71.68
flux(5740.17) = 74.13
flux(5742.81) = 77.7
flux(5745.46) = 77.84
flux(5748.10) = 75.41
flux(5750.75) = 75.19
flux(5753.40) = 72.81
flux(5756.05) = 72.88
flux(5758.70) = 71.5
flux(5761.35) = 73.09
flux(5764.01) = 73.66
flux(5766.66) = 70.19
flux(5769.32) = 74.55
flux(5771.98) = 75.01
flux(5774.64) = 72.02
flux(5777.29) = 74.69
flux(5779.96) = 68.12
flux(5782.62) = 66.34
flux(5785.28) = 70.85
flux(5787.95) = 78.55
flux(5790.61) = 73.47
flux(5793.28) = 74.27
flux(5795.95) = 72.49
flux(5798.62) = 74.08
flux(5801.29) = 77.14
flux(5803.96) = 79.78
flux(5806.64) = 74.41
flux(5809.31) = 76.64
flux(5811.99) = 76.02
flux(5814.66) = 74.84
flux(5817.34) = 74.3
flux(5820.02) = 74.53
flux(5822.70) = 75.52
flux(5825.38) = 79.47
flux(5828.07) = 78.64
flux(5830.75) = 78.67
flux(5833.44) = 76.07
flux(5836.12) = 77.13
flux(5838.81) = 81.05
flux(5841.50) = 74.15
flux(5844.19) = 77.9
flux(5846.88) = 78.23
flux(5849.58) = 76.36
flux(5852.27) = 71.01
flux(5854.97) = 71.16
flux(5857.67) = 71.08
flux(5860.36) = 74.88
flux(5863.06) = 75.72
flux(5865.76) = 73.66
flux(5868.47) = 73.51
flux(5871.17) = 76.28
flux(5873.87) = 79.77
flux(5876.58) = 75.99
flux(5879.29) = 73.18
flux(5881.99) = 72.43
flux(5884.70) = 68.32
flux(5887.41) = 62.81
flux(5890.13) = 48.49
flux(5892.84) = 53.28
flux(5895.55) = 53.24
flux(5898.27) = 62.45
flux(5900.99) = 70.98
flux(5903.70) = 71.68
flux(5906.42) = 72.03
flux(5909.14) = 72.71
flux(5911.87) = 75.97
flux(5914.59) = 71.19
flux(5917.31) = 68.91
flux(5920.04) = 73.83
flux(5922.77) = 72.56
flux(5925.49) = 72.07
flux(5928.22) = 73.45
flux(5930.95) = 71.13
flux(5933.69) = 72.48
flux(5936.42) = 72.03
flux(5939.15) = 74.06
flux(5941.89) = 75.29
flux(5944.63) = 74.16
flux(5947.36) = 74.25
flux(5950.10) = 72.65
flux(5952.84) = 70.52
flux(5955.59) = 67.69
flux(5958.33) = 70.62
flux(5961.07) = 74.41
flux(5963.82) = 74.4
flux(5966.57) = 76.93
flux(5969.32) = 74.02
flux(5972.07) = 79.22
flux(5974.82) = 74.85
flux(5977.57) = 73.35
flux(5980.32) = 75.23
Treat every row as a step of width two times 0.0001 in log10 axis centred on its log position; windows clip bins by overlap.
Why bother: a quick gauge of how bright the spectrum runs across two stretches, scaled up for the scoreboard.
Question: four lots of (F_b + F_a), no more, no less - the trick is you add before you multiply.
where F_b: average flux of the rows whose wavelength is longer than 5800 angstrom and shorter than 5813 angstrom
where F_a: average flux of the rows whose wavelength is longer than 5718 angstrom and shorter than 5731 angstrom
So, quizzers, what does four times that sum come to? 602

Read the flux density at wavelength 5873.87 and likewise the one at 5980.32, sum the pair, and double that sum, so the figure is 310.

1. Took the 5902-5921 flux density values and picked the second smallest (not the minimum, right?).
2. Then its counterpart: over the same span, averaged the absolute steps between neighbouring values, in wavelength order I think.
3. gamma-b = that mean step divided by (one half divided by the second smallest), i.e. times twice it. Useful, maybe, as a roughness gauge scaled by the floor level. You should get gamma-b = 386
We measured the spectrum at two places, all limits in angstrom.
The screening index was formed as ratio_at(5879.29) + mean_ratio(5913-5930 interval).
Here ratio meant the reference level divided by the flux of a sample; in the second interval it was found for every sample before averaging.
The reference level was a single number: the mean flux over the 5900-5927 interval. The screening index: 1.99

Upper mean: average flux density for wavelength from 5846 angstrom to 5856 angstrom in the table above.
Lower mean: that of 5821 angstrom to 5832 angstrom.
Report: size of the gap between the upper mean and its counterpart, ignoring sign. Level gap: 3.9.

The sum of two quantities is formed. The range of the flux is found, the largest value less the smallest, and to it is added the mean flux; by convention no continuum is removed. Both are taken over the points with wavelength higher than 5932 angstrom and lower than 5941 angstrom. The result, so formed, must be 75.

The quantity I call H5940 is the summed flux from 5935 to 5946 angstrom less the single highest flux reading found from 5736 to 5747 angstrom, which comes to 218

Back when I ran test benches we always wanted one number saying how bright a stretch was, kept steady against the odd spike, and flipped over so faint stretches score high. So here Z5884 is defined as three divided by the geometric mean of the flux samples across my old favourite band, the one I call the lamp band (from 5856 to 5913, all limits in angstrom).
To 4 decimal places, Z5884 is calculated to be 0.0435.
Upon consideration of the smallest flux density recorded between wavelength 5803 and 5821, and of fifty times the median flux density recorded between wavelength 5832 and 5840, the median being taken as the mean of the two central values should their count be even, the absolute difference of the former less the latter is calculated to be 3782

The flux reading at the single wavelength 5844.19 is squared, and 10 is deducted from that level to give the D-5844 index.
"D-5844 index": 6058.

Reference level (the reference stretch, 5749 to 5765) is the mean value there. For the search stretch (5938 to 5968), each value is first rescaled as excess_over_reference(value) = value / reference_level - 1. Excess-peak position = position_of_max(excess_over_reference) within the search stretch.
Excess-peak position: 5966.57 angstrom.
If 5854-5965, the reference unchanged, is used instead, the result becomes 5873.87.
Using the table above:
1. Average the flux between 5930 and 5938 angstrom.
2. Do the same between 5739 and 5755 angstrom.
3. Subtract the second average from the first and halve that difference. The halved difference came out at -1.8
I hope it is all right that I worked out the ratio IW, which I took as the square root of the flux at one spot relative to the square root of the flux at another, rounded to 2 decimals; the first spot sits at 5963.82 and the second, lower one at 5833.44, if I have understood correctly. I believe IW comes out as 0.99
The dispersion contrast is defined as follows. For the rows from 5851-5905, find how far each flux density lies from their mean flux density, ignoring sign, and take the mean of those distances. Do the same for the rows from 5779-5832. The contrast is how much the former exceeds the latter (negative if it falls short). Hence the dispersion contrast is 3.9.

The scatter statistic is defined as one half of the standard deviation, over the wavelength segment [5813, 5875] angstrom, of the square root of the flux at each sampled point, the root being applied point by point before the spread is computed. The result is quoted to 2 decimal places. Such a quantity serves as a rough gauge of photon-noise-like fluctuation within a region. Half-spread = 0.08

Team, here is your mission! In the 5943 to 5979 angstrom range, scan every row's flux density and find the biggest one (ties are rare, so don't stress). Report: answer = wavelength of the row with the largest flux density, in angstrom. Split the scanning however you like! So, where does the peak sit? 5972.07 angstrom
